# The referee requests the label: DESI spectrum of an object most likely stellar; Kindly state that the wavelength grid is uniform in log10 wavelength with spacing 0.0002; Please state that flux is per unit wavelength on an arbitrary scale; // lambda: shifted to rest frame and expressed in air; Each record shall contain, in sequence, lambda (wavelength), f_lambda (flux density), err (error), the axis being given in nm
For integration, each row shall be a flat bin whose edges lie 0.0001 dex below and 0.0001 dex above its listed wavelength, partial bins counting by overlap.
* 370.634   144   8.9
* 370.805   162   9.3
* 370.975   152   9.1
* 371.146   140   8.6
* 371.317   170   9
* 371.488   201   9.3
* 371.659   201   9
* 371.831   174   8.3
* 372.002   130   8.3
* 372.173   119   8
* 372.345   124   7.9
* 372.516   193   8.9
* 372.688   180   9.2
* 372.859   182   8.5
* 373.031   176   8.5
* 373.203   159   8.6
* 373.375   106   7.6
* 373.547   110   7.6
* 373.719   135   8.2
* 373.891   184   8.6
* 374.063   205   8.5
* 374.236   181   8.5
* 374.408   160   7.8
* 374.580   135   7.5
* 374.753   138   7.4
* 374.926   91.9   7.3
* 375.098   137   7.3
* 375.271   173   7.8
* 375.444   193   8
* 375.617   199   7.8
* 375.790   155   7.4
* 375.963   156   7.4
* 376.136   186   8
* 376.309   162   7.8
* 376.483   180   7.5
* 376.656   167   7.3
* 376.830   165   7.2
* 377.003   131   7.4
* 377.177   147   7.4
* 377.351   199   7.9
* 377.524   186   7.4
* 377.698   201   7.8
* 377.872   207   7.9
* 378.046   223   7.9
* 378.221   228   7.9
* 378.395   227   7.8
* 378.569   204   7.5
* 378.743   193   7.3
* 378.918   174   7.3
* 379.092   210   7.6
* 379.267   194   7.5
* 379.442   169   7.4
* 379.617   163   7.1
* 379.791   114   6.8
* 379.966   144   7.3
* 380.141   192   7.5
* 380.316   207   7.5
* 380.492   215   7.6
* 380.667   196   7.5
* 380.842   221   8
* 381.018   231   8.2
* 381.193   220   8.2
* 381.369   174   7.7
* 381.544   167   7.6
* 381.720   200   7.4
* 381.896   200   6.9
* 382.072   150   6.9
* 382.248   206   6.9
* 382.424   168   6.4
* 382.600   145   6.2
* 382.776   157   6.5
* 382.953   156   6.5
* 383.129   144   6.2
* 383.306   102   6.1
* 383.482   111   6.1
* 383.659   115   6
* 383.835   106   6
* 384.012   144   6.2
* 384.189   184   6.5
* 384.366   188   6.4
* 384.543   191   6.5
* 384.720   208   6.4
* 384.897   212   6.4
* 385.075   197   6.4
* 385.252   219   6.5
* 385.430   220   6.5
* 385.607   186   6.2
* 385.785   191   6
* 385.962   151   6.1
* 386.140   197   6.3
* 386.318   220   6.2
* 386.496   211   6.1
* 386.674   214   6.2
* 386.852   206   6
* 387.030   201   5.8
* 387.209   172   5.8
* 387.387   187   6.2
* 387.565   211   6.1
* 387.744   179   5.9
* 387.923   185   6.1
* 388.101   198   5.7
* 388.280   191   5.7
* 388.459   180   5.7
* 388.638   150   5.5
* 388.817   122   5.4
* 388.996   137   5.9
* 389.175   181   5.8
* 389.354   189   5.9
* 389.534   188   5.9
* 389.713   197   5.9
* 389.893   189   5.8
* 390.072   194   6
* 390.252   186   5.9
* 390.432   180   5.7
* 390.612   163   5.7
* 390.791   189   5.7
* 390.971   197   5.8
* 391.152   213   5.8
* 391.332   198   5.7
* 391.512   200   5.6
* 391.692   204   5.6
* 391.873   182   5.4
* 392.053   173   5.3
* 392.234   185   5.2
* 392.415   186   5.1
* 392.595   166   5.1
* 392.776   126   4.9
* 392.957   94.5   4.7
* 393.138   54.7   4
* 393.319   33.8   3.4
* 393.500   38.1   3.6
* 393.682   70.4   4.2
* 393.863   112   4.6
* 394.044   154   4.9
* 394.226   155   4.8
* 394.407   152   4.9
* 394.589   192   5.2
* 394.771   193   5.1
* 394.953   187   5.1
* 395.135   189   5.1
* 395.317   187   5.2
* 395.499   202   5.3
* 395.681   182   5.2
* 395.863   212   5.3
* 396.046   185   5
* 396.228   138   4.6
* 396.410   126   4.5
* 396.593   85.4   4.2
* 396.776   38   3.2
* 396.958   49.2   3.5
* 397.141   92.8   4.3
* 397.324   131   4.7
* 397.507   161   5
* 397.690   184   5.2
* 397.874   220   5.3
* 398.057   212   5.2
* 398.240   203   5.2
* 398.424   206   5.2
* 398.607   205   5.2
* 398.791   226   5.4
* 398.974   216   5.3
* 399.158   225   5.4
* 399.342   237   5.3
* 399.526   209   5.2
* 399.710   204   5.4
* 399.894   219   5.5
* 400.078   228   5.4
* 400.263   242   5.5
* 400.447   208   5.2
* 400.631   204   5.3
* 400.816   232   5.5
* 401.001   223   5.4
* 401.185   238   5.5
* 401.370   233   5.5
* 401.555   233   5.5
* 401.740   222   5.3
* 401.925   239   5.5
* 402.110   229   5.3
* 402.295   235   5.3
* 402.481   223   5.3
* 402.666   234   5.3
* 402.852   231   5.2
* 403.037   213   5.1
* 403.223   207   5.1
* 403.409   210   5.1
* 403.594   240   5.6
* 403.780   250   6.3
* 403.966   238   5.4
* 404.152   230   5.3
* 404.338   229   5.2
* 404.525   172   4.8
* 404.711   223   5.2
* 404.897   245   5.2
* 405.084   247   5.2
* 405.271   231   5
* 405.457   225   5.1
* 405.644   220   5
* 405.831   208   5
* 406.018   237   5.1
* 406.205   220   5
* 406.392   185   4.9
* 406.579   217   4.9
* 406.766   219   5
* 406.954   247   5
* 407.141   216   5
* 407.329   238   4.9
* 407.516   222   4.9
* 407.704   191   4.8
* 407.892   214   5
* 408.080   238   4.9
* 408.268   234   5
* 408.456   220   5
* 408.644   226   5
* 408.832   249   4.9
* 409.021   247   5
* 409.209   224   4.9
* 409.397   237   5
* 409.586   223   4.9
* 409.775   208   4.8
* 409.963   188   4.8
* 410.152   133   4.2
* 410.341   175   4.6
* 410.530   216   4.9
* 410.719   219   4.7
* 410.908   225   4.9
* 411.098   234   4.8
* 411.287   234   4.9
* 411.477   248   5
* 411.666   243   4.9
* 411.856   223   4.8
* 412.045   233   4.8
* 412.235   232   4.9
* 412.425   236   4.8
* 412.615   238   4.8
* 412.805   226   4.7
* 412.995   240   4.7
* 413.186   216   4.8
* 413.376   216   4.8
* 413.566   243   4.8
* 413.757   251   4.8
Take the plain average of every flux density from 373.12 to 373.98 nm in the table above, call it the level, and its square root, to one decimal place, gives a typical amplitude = 11.8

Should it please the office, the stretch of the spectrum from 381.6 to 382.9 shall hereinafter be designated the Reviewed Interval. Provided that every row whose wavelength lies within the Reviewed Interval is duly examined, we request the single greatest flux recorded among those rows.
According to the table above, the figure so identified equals 206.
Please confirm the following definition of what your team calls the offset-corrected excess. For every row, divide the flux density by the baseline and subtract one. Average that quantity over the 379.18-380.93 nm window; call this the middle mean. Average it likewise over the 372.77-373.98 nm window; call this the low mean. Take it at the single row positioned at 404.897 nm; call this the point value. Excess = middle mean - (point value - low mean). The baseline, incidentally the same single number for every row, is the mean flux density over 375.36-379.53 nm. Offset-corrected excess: -0.53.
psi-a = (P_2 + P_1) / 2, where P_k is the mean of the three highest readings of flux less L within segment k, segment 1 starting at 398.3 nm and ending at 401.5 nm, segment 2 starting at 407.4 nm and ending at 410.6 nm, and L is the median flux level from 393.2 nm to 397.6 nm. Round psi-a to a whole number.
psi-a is 89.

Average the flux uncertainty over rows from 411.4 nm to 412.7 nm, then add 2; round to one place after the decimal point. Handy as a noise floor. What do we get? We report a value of 6.9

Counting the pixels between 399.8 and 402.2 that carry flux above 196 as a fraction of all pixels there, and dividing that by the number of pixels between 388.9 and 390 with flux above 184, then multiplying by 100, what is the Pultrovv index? 25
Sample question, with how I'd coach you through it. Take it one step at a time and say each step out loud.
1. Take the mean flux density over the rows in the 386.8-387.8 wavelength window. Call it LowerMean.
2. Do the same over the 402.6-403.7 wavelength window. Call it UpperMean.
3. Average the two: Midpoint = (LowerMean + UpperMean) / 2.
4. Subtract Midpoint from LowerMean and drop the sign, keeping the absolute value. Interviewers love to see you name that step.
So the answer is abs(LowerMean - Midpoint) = 15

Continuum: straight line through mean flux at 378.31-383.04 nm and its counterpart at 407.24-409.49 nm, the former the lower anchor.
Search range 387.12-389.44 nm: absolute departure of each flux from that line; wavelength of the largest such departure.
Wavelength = 388.817 nm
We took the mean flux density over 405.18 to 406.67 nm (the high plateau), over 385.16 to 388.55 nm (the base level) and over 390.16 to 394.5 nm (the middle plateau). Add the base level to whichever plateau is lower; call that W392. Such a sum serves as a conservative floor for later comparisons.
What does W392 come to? 346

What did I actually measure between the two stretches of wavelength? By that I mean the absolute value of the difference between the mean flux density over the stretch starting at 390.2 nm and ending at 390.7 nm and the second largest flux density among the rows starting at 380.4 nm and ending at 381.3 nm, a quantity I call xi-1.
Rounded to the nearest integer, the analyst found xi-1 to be 45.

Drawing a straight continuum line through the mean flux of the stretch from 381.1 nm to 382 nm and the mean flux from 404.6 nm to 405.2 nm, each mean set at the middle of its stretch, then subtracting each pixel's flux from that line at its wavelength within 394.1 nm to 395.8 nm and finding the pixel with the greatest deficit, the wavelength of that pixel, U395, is 394.407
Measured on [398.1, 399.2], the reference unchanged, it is 398.240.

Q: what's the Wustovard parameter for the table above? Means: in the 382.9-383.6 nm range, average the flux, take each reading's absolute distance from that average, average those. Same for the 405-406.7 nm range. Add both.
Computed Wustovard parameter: 34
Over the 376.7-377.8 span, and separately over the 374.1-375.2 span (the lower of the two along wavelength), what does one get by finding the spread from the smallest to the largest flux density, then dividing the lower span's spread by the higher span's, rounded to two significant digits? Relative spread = 1.3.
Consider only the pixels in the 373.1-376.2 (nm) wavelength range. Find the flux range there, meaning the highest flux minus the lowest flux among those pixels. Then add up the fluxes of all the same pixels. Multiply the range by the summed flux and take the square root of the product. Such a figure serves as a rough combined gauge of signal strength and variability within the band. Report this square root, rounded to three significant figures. 563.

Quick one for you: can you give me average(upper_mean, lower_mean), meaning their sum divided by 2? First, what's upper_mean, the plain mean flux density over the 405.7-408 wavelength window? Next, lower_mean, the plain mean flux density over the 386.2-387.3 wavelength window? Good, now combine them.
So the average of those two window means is 211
